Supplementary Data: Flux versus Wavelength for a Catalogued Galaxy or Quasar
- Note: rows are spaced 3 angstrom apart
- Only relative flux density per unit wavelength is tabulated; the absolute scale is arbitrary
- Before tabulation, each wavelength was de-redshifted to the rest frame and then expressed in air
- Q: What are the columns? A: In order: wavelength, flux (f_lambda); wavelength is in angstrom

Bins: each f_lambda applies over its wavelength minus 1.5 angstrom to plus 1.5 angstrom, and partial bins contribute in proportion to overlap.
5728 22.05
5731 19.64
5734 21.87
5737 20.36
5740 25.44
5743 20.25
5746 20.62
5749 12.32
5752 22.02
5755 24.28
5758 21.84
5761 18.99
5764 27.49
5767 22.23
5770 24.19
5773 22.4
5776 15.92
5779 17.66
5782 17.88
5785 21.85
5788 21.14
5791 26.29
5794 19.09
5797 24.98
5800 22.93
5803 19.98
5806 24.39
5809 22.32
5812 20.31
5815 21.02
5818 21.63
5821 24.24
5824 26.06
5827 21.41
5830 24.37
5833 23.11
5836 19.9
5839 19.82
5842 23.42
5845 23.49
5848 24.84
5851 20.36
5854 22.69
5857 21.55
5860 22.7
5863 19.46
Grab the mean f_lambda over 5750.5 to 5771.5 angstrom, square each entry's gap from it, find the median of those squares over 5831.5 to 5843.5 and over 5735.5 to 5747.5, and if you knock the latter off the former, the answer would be -2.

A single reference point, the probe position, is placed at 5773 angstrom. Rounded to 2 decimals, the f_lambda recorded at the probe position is 22.40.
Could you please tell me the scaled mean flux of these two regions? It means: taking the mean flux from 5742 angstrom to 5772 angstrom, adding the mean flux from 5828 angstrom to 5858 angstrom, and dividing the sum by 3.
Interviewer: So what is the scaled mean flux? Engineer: 14.6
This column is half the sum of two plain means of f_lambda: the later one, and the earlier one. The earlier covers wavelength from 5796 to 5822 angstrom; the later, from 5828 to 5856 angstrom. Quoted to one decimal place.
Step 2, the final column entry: 22.4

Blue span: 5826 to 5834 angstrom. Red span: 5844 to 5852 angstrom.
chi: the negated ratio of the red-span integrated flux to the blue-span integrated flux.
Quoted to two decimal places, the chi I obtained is -1.00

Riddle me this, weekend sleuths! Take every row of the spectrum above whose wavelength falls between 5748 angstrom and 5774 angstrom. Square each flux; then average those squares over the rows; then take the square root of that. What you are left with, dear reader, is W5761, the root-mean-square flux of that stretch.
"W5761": 22.11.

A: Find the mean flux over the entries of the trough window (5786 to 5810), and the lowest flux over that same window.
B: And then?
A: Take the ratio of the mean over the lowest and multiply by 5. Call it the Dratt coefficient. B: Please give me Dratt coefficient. 5.9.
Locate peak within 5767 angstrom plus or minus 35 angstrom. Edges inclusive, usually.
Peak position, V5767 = 5764 angstrom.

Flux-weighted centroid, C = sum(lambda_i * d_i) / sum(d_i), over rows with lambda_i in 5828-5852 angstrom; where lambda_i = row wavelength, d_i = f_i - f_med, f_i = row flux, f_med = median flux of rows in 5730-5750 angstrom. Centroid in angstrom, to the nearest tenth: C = 5840.0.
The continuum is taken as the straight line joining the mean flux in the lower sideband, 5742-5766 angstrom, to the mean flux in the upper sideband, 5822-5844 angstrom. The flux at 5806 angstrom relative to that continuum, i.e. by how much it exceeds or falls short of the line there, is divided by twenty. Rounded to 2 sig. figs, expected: 0.12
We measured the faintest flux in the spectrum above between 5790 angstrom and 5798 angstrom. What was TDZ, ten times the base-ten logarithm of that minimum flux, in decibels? 12.8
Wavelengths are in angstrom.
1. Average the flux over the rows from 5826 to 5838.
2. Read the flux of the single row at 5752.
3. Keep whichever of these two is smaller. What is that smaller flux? 22.0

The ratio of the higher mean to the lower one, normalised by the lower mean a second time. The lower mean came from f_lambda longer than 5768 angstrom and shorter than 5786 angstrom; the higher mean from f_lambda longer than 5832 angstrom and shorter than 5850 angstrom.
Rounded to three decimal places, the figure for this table 0.056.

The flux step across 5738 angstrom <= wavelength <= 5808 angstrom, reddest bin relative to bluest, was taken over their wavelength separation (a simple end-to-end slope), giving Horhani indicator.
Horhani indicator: -0.016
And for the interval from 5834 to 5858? 0.079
